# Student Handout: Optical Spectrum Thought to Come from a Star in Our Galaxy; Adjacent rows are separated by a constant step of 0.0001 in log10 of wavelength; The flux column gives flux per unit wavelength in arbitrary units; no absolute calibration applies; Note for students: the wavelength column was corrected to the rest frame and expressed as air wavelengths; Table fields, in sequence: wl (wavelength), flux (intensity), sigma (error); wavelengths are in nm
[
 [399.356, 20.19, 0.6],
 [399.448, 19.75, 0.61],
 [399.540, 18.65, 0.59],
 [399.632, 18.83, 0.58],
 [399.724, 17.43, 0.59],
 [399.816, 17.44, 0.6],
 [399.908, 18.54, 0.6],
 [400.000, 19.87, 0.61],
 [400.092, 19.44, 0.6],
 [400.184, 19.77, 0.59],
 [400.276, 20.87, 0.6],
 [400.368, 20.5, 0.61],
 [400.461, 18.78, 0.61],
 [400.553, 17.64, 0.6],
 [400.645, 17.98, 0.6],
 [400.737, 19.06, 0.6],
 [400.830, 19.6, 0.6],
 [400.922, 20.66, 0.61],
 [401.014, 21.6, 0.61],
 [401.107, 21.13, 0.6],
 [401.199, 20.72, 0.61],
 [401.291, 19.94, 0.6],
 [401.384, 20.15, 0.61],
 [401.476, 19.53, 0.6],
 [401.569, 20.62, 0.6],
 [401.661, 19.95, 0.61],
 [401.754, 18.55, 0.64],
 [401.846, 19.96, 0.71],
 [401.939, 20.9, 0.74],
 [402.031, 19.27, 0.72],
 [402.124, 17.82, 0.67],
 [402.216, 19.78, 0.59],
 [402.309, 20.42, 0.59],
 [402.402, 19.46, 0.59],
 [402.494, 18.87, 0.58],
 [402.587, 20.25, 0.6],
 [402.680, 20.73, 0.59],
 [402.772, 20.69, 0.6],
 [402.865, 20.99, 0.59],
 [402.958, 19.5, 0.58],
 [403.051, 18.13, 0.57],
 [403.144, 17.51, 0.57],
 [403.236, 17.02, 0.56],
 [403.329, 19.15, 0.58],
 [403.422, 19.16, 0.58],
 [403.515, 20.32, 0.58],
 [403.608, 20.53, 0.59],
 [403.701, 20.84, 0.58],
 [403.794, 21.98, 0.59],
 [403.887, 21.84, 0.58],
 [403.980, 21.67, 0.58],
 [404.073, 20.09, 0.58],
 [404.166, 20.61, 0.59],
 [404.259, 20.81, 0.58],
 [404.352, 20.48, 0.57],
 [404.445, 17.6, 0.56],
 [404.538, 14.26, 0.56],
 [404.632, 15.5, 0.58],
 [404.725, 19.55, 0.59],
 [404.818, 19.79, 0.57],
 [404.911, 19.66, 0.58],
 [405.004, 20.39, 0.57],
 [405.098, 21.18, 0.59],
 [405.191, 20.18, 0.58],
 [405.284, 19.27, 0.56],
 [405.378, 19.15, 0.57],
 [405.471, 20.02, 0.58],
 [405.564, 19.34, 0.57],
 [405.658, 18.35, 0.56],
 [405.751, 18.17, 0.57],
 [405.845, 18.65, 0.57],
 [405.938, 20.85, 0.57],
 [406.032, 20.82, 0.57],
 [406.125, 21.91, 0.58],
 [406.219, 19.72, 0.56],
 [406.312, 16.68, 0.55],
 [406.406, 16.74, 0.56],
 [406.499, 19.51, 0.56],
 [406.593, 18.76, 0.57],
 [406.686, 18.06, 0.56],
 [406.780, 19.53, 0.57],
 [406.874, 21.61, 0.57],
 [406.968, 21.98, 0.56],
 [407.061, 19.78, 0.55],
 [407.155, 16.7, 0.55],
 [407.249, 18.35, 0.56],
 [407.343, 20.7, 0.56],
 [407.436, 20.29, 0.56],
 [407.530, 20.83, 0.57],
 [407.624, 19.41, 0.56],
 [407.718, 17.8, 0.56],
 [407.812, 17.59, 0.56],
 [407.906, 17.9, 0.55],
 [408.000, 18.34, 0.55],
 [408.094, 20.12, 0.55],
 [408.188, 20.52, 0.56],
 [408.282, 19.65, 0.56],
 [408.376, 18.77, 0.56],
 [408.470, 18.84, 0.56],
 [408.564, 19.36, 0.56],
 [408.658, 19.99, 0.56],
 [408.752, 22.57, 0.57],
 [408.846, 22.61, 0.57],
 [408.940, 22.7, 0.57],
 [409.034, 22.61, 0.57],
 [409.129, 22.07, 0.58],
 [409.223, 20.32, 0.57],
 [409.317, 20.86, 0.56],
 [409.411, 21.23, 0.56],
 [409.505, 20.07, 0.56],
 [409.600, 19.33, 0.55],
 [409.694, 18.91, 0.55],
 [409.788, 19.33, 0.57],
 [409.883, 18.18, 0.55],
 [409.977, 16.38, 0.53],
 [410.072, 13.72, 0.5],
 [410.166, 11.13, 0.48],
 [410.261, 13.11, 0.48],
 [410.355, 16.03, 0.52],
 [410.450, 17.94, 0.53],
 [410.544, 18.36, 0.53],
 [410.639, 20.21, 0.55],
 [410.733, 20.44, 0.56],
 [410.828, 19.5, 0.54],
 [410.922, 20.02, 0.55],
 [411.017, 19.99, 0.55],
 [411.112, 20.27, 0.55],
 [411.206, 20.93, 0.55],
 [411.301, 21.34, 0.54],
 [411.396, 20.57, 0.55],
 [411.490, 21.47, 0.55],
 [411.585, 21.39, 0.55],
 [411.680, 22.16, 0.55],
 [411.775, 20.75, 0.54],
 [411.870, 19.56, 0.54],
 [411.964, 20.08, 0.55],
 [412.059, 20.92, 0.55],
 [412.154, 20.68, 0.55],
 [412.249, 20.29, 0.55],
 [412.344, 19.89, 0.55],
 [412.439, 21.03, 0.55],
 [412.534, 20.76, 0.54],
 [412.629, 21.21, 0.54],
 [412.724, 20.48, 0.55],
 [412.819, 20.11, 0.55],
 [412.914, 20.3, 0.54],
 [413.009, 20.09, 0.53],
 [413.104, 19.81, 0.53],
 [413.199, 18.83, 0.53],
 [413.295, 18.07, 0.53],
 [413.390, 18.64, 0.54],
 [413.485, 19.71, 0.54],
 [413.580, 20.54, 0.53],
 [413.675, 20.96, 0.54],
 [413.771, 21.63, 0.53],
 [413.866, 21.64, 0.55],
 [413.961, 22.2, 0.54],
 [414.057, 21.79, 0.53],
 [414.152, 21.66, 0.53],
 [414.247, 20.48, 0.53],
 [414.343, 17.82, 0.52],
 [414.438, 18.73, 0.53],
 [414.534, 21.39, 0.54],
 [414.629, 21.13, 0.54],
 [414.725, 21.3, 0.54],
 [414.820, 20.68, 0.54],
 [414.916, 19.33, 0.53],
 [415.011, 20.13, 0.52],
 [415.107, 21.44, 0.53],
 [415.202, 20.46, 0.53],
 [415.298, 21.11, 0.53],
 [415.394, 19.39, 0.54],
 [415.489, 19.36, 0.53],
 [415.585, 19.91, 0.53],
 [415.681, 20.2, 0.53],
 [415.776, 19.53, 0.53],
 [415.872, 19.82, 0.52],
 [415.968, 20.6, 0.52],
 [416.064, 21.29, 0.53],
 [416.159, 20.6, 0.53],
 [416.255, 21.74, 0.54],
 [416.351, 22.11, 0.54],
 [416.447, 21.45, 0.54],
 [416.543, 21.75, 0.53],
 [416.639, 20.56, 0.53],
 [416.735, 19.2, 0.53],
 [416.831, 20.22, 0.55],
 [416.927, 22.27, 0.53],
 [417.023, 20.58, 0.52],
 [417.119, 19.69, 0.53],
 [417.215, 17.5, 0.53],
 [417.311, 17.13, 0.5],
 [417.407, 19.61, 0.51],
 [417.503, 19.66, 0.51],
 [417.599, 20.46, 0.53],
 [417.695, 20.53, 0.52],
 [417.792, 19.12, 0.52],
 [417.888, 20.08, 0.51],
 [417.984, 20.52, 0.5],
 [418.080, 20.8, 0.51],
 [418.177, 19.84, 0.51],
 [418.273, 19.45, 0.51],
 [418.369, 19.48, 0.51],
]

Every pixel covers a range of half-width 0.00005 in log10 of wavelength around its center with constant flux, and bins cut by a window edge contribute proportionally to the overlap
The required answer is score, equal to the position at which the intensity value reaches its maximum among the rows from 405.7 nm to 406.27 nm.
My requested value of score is 406.125 nm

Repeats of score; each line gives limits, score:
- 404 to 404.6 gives 404.259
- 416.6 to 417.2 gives 416.927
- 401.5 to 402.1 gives 401.939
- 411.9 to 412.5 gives 412.439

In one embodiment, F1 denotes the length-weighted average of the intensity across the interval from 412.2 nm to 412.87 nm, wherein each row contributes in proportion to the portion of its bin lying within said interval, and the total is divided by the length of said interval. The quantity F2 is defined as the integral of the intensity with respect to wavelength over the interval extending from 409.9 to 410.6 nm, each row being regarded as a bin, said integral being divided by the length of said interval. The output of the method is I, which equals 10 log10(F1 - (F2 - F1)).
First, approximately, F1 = 20.5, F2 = 15.4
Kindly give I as 14.1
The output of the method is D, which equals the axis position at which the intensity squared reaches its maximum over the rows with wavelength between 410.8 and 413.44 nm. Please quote 411.680 nm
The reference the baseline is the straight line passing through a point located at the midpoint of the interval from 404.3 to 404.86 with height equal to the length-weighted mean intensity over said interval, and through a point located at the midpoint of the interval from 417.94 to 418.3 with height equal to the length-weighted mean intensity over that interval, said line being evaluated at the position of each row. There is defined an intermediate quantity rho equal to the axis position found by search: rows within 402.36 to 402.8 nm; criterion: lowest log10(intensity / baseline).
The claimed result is 402.494 nm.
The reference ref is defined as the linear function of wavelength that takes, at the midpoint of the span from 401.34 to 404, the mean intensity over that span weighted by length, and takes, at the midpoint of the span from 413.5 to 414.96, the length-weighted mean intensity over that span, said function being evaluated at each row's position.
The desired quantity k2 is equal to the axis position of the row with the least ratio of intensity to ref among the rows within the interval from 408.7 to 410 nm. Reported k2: 409.977 nm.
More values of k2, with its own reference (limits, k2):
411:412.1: 411.870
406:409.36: 407.155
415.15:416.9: 416.735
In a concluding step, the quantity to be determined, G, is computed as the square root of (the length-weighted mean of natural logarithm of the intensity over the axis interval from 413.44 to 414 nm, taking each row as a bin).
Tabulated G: 1.75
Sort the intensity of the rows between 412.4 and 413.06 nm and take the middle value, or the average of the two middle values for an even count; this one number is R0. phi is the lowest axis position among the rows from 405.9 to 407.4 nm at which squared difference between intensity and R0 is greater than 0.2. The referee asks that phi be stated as 406.125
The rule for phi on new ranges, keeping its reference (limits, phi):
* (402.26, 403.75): 402.402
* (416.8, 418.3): 416.927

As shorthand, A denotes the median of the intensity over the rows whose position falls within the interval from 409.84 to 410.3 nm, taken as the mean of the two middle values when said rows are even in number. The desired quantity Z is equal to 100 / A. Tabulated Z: 7.3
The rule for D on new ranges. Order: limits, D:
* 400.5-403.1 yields 401.014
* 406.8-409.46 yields 408.940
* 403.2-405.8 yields 403.794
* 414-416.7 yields 416.351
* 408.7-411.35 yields 408.940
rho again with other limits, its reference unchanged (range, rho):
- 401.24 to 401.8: 401.754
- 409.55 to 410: 409.977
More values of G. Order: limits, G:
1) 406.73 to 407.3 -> 1.72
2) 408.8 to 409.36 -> 1.76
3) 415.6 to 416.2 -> 1.74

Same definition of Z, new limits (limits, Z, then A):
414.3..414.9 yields 4.8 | 20.9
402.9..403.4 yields 5.5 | 18.1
